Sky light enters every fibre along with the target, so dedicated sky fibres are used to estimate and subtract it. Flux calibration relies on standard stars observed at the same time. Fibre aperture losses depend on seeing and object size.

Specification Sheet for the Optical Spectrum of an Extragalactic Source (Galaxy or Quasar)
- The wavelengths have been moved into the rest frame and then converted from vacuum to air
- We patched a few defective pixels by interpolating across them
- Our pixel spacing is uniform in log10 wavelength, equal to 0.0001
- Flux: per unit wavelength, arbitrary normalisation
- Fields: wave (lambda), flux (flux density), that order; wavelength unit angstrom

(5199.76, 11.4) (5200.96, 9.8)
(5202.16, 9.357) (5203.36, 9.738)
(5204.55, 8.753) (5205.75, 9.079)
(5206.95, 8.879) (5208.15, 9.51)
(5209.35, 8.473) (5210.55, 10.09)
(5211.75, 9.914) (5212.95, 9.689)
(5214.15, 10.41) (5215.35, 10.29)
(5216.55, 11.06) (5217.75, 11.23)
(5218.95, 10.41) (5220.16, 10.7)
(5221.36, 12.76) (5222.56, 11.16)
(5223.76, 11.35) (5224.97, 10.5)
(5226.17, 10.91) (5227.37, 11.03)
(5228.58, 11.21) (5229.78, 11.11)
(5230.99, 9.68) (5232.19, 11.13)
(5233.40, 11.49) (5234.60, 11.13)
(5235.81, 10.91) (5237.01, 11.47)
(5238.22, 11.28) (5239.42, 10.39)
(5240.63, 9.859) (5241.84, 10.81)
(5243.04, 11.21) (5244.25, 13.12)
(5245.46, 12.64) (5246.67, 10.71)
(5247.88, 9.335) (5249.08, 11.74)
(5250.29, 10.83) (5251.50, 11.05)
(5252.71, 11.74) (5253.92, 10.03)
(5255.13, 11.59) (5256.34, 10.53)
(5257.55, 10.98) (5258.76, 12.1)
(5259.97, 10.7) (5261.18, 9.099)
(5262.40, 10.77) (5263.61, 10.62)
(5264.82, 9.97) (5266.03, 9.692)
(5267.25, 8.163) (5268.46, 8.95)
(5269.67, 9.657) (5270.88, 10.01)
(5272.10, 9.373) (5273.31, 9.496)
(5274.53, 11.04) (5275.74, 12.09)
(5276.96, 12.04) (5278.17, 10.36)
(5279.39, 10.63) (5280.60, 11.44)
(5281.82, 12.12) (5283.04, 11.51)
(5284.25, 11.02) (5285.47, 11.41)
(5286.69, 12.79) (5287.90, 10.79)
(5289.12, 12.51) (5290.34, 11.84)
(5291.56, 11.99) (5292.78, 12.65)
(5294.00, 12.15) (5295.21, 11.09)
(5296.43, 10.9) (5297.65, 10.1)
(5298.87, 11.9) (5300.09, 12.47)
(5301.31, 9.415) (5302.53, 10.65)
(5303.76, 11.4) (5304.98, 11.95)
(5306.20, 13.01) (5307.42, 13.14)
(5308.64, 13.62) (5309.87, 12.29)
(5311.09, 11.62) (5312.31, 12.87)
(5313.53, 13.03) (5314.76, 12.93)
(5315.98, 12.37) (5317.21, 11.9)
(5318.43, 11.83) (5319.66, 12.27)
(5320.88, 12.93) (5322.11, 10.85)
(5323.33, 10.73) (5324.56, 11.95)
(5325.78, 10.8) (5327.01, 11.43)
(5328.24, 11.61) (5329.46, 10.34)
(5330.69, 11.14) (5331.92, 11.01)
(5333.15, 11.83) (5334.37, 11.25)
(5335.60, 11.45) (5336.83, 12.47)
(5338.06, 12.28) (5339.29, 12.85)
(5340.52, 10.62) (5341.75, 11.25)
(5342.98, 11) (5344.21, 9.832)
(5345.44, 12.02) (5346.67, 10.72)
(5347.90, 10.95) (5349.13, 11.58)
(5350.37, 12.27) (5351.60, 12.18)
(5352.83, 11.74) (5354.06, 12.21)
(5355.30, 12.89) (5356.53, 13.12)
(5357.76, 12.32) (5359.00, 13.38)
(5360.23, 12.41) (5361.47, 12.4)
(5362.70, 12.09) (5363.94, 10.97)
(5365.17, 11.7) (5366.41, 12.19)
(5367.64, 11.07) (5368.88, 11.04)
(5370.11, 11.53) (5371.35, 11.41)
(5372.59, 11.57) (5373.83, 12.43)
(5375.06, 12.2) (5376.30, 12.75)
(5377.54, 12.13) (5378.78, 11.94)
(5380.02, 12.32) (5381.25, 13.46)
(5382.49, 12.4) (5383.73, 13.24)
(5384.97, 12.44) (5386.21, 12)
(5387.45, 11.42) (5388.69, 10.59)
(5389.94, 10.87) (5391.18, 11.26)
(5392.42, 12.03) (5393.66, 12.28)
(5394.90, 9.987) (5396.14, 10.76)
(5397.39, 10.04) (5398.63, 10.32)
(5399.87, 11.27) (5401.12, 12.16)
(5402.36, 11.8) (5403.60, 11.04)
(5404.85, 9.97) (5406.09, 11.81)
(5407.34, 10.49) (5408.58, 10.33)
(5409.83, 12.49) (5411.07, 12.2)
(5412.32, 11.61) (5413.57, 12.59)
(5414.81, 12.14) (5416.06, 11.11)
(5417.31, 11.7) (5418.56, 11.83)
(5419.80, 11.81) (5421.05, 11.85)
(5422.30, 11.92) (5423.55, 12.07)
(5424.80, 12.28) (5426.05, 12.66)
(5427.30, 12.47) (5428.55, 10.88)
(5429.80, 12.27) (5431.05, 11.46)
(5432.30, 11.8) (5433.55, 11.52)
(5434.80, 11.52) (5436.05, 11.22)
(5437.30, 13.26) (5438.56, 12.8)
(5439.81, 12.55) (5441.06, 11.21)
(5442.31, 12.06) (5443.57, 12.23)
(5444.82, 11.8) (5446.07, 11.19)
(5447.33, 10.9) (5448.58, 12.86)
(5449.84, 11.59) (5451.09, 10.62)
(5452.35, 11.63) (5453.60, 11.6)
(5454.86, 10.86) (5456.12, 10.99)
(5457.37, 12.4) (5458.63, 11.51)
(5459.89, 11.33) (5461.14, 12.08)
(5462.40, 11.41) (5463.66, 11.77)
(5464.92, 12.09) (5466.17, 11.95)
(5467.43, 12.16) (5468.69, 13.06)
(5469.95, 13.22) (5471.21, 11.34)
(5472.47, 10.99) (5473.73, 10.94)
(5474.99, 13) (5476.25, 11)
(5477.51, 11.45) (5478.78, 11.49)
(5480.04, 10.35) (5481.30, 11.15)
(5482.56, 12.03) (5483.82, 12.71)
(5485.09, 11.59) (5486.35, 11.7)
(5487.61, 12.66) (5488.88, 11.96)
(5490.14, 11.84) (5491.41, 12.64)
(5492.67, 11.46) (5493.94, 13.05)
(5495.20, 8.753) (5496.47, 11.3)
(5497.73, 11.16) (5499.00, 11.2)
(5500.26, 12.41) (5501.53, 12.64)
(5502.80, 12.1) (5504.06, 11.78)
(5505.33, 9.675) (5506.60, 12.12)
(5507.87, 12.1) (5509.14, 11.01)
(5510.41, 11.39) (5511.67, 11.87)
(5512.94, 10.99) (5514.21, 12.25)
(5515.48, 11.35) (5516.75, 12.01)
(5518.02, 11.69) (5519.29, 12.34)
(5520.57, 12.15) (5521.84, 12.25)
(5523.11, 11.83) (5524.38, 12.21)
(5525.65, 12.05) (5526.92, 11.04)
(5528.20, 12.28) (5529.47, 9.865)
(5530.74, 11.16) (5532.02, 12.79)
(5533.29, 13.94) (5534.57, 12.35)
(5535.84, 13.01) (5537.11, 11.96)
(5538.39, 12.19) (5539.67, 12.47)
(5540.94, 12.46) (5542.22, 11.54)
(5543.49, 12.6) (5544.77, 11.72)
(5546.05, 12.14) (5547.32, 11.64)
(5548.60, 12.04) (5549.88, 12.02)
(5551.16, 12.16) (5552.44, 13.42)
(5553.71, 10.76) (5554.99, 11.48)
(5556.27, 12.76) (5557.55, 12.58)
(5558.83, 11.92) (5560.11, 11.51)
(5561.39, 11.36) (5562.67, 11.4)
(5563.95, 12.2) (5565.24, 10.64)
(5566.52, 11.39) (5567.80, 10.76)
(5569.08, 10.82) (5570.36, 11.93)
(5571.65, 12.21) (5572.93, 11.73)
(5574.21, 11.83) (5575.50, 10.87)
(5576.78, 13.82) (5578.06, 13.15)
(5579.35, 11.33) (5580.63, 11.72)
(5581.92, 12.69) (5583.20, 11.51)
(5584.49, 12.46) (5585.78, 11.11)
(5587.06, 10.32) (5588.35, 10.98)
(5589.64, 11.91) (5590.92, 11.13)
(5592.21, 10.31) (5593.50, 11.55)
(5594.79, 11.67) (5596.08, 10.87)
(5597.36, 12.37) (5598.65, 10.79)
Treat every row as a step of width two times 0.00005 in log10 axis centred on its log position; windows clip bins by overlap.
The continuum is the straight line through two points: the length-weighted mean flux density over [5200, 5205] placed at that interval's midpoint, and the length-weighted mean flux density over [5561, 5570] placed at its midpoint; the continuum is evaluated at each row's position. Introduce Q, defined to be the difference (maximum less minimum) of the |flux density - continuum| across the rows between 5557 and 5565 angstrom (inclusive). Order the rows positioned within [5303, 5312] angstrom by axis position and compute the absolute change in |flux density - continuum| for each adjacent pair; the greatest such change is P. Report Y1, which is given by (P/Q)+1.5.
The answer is 2.58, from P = 1.3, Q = 1.24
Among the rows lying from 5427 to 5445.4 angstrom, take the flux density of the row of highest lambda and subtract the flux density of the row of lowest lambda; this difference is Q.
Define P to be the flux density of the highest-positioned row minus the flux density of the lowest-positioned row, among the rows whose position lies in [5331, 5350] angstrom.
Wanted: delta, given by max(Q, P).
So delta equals 0.6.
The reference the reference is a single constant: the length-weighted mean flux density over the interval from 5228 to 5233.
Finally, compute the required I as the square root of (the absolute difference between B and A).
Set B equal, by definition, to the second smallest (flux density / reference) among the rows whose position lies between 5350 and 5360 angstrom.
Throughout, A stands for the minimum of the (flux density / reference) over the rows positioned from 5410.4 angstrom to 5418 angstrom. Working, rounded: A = 1.03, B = 1.13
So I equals 0.31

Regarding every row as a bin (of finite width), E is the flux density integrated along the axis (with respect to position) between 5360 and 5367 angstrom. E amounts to 83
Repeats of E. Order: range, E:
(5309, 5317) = 100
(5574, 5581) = 85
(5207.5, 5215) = 73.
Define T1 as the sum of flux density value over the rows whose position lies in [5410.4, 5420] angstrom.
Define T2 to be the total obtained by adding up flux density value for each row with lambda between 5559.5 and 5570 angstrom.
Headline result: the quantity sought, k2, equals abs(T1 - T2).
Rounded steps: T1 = 95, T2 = 90.1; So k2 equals 5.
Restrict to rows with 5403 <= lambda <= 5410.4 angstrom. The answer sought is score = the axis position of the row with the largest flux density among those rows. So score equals 5409.83 angstrom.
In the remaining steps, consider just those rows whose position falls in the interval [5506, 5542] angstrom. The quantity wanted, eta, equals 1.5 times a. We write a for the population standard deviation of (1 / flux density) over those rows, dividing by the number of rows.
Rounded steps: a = 0.0054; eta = 0.0081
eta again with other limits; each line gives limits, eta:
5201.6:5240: 0.0136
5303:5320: 0.0062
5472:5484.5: 0.0087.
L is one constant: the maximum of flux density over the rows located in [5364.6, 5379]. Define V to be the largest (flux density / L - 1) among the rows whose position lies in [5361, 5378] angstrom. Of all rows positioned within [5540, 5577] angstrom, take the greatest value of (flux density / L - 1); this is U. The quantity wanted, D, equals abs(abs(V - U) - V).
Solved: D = 0.08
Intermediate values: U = 0.08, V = 0.00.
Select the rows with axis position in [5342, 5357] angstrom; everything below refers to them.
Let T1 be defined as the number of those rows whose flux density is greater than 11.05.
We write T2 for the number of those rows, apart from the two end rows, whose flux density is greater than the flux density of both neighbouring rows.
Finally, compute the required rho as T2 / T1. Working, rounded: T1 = 8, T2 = 2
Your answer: 0.25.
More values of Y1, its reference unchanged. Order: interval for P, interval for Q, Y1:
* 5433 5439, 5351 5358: 2.99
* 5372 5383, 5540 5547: 2.58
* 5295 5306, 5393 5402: 2.60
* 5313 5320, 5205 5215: 2.03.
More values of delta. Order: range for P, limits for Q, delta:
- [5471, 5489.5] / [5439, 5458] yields 0.6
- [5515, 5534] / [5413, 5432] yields 2.6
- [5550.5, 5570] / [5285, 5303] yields -0.8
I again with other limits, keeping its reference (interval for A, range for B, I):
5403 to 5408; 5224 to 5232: 0.22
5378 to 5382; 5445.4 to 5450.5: 0.26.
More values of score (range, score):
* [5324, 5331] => 5324.56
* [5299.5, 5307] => 5306.20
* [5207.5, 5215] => 5214.15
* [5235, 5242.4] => 5237.01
